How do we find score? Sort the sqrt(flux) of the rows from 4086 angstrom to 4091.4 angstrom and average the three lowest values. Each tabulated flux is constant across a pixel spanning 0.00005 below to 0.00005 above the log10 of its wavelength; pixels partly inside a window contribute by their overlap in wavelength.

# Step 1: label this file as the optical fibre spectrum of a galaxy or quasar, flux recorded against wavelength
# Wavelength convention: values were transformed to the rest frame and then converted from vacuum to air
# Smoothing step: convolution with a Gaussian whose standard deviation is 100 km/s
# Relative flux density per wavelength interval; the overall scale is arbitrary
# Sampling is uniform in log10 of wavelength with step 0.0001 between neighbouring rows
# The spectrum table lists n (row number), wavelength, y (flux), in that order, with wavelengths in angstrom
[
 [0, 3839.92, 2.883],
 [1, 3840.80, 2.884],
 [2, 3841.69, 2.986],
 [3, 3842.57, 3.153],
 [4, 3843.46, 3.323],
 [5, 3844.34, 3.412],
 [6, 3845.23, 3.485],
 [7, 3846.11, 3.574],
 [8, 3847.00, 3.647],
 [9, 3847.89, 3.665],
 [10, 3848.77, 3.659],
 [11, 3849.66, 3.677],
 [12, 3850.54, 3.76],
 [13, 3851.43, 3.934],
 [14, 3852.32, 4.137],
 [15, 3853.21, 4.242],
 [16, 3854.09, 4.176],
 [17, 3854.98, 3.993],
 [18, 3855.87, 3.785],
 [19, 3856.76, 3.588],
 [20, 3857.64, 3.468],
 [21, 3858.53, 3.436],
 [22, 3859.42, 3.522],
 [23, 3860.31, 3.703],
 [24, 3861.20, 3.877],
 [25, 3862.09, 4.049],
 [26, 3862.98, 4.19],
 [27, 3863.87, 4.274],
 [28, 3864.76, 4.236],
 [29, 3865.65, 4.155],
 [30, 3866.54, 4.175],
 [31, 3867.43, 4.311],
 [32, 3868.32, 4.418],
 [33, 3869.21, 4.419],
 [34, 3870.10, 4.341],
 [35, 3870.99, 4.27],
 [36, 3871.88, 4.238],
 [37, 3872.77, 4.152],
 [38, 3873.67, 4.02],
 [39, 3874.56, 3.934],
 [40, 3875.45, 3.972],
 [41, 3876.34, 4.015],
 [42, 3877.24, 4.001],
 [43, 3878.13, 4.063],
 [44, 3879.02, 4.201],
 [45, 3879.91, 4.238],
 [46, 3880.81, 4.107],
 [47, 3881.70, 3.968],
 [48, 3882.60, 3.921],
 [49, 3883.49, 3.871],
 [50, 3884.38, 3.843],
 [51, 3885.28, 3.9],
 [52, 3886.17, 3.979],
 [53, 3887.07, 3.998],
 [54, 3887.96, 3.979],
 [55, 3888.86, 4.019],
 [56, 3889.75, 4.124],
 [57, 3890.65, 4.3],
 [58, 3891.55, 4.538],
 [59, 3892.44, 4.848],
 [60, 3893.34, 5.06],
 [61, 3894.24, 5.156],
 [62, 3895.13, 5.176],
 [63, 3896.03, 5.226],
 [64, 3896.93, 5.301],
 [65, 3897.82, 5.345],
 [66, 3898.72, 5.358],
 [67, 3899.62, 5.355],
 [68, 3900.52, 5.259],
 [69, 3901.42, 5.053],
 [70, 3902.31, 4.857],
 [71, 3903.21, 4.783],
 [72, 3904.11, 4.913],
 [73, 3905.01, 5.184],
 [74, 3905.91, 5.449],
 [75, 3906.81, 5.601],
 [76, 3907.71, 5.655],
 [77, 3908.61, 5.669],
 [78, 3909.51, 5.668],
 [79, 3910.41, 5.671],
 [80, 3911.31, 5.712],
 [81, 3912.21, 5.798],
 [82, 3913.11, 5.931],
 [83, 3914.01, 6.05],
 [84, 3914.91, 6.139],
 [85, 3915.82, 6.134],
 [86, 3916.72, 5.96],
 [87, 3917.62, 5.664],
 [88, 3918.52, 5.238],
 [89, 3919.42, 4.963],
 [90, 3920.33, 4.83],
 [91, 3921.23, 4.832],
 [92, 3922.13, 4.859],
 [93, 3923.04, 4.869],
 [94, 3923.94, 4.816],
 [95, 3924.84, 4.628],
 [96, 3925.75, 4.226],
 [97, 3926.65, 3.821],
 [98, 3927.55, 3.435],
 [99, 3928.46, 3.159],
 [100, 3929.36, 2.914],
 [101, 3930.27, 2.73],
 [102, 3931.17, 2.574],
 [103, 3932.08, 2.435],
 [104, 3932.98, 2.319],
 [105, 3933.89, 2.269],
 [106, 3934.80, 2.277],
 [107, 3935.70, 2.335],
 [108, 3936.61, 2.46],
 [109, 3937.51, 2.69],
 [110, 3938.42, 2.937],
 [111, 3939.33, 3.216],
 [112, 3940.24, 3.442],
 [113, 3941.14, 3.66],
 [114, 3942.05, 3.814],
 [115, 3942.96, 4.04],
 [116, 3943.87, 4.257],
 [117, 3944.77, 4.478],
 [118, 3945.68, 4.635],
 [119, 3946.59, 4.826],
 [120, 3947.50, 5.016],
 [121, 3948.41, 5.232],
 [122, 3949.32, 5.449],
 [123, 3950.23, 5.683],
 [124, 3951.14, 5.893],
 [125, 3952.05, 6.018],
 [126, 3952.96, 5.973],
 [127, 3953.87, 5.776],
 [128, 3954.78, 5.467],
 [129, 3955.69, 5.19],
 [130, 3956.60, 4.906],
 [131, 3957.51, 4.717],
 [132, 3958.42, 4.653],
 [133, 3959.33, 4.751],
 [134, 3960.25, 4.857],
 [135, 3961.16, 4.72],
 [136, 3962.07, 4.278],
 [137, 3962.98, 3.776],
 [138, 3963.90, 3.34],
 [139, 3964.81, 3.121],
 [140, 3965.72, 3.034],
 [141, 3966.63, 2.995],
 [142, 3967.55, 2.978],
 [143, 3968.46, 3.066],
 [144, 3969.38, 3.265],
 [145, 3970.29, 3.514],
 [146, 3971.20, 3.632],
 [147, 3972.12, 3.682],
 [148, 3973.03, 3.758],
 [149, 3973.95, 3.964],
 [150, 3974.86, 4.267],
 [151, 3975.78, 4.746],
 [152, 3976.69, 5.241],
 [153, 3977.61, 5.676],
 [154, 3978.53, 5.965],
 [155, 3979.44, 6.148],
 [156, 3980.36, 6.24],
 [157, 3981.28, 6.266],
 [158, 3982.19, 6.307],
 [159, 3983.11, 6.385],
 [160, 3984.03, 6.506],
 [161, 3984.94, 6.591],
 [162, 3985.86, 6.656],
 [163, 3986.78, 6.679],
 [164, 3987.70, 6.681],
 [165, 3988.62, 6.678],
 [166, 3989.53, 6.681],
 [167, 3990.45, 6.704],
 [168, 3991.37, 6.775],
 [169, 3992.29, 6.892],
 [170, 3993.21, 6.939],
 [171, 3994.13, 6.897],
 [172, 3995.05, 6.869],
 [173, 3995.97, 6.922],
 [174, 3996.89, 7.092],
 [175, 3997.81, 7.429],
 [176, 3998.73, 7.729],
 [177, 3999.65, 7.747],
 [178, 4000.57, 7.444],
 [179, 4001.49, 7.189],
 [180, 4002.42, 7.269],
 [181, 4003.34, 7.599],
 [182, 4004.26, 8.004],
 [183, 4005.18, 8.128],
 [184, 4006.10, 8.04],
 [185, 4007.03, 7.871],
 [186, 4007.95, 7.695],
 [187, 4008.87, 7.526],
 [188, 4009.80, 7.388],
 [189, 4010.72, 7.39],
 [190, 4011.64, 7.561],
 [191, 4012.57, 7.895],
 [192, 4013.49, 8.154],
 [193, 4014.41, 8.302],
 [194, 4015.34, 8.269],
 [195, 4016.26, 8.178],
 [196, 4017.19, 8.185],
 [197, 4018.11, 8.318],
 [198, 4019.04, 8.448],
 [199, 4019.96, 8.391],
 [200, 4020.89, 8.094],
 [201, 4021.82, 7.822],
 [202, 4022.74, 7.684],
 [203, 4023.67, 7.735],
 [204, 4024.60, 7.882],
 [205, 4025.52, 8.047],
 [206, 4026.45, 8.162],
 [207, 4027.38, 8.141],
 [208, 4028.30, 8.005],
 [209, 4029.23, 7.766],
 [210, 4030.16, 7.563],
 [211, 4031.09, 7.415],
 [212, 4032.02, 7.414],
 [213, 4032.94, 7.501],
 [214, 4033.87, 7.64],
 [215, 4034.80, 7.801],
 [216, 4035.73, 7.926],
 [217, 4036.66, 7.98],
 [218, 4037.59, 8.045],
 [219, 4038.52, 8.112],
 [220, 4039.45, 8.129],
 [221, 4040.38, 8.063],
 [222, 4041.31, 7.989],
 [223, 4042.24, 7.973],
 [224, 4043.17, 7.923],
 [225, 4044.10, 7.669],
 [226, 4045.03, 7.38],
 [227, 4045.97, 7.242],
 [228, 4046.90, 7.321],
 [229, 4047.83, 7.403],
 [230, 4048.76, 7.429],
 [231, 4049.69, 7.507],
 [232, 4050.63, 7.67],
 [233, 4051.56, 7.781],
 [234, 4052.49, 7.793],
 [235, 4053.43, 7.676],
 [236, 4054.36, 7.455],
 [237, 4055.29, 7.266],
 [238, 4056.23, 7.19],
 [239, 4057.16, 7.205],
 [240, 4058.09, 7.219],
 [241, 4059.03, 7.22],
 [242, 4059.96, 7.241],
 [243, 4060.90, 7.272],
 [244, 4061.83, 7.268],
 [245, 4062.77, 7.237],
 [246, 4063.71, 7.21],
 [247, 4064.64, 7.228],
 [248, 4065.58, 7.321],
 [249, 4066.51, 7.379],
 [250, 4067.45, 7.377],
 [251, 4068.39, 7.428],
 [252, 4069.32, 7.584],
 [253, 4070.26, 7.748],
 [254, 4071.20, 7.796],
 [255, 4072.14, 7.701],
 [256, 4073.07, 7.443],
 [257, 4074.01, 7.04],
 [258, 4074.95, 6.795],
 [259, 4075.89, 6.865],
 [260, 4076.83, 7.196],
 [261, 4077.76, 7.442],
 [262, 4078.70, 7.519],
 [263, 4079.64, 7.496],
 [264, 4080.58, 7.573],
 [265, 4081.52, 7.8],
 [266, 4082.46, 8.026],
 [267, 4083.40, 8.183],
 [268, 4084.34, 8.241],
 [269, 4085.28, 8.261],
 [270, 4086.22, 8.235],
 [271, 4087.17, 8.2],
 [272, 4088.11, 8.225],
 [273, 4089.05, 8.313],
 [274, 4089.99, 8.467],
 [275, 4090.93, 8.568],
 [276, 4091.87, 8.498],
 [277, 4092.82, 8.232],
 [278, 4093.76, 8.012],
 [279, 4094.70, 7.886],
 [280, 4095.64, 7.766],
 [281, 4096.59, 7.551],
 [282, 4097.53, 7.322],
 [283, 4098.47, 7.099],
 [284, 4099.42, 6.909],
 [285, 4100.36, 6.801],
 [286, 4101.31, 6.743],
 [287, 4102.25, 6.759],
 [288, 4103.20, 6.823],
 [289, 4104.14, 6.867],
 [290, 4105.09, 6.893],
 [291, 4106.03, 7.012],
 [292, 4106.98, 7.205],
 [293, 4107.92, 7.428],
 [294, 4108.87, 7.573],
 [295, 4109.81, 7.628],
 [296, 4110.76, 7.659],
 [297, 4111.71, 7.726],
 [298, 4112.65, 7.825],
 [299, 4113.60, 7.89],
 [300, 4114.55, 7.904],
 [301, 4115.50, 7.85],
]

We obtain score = 2.87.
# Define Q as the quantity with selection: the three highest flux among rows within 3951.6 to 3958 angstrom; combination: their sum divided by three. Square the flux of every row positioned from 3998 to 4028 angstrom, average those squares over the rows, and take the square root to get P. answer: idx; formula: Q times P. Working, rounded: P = 7.9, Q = 5.9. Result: 47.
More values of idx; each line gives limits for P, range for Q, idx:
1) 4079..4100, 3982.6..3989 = 53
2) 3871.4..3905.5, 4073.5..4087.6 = 37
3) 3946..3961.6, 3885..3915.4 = 32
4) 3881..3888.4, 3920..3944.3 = 19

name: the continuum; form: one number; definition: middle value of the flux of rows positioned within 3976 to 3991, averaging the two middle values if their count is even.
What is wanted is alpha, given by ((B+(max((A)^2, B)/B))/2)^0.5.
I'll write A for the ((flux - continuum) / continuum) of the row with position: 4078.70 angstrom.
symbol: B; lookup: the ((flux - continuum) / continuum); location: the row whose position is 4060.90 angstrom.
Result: 0.751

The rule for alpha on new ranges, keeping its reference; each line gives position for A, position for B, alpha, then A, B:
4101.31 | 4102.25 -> 0.724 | 0.05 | 0.05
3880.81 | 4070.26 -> 0.775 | -0.36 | 0.20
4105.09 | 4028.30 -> 0.788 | 0.07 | 0.24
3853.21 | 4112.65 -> 0.779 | -0.34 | 0.21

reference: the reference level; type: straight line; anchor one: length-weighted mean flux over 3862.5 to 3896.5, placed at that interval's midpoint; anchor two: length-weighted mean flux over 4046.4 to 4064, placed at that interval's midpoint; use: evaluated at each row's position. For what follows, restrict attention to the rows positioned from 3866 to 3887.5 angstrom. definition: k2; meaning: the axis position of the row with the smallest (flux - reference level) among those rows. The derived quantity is 3884.38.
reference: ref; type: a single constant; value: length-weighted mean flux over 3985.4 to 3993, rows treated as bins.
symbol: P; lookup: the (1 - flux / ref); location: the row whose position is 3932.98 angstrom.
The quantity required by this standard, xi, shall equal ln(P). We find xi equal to -0.42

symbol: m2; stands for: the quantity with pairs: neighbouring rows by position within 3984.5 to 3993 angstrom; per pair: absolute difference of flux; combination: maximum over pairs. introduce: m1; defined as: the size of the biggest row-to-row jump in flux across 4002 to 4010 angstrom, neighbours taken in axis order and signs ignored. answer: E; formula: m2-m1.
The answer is -0.29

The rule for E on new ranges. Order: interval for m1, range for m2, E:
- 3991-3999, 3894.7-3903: -0.13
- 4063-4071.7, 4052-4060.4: 0.06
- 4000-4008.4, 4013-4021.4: -0.11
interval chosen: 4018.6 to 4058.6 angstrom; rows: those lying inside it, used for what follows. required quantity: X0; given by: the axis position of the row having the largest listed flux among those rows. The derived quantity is 4019.04 angstrom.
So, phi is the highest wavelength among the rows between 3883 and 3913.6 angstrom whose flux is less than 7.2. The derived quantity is 3913.11 angstrom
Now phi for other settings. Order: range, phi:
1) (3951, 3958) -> 3957.51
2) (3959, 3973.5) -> 3973.03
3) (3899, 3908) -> 3907.71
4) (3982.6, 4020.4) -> 4001.49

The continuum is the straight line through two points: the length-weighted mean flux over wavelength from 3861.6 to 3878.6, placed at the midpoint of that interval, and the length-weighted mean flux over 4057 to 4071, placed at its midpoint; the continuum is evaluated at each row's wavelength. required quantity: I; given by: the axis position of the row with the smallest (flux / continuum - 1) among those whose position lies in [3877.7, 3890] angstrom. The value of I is 3884.38 angstrom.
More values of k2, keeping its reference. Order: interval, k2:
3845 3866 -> 3858.53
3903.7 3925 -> 3924.84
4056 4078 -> 4074.95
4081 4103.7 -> 4102.25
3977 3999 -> 3977.61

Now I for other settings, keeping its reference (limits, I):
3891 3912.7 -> 3891.55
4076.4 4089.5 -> 4076.83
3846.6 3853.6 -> 3848.77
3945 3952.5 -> 3945.68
